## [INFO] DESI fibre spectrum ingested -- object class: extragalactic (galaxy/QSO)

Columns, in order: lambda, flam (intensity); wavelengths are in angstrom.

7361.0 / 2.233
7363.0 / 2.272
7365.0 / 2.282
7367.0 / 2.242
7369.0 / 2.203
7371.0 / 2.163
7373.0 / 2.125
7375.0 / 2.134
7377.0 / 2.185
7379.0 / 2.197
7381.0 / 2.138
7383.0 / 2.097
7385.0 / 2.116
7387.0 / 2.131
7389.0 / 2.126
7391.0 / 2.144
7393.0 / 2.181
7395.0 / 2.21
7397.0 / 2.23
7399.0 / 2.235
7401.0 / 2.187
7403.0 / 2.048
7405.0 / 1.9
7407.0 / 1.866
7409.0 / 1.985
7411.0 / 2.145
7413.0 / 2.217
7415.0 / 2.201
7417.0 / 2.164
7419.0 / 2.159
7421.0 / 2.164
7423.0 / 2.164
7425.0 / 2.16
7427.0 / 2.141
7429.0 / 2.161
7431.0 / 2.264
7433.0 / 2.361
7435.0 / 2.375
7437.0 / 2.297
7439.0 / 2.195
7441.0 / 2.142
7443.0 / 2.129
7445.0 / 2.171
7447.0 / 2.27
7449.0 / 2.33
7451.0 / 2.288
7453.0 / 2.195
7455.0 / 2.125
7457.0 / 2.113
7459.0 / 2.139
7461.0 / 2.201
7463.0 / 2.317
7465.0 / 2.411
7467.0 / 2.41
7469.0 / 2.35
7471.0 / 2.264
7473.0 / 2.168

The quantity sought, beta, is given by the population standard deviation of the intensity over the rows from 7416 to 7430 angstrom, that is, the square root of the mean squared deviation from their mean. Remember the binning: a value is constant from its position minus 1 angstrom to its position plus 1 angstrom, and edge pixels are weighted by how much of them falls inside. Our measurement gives 0.01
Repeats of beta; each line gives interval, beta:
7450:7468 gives 0.11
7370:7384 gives 0.03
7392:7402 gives 0.02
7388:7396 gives 0.03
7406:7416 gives 0.14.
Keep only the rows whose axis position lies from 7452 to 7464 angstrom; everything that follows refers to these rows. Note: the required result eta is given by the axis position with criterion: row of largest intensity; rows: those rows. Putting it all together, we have 7463.0 angstrom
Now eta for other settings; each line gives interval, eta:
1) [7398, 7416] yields 7399.0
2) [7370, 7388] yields 7379.0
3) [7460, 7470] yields 7465.0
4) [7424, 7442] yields 7435.0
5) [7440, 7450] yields 7449.0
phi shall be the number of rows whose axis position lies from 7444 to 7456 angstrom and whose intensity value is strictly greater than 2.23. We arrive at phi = 3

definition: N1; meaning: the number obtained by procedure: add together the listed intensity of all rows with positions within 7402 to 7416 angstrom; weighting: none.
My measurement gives 14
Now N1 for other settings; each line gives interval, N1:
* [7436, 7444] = 9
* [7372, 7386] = 15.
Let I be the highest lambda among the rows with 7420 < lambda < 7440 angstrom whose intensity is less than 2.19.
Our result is 7429.0 angstrom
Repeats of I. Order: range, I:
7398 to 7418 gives 7417.0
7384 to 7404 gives 7403.0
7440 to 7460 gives 7459.0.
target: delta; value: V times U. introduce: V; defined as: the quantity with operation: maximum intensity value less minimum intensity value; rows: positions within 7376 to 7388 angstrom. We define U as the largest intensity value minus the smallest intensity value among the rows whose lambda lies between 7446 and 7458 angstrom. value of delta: 0.022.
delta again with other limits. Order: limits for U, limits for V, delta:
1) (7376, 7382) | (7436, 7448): 0.010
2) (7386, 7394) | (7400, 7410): 0.018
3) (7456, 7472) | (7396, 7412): 0.110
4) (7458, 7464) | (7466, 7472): 0.026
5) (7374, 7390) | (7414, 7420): 0.004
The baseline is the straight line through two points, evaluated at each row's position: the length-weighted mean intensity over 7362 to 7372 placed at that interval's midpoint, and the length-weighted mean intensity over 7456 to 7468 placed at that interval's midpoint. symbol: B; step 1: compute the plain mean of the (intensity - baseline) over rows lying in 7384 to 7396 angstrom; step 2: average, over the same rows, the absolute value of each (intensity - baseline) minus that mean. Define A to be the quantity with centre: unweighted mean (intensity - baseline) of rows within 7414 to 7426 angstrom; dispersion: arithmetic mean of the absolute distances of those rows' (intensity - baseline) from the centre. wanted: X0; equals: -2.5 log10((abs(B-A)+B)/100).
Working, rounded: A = 0.01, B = 0.029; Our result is 8.4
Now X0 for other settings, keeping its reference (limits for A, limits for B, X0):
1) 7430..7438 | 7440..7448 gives 8.3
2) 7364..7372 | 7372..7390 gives 8.5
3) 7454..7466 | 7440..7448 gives 7.5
